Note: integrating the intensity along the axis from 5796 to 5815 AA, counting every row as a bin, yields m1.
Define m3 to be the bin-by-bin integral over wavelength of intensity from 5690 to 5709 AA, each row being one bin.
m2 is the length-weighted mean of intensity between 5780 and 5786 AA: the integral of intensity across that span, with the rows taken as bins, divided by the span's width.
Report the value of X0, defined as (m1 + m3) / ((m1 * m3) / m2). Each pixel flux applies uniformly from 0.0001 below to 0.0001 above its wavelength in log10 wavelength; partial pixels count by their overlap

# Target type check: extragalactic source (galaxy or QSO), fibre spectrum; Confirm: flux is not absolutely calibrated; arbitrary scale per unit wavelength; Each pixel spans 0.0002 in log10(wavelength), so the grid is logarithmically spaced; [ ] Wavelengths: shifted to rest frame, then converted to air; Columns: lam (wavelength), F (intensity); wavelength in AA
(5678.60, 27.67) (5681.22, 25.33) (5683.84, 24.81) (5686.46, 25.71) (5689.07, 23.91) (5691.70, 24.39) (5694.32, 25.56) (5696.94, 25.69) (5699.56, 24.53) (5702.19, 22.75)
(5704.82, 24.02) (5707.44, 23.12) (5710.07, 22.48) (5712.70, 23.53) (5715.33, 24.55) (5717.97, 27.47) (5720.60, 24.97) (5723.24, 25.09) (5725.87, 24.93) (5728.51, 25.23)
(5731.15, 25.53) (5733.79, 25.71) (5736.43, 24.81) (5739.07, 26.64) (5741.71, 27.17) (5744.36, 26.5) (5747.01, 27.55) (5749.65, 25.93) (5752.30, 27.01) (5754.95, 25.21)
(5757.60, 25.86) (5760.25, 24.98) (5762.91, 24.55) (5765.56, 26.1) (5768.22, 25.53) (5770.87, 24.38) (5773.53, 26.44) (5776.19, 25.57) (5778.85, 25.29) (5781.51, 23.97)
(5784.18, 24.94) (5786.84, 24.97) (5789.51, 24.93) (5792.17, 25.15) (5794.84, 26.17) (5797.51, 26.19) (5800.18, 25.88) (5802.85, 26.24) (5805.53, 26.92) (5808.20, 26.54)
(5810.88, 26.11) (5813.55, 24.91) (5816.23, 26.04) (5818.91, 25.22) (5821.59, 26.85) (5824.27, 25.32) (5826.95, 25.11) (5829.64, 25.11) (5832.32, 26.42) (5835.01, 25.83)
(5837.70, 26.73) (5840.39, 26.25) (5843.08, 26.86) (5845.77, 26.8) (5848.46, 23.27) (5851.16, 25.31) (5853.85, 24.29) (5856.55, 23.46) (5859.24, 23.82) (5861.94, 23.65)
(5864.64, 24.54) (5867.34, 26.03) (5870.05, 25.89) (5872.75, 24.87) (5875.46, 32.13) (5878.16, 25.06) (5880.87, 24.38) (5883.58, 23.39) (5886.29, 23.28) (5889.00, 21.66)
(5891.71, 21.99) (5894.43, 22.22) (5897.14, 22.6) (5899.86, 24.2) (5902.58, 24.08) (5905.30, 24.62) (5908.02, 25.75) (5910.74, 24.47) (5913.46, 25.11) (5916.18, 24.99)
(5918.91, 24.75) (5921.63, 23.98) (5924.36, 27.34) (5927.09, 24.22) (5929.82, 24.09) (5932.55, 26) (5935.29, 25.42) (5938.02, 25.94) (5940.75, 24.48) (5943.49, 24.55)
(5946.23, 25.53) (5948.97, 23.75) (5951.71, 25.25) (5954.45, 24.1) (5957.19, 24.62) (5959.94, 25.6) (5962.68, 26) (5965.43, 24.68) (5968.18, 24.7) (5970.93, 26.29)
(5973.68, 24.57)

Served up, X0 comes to 0.103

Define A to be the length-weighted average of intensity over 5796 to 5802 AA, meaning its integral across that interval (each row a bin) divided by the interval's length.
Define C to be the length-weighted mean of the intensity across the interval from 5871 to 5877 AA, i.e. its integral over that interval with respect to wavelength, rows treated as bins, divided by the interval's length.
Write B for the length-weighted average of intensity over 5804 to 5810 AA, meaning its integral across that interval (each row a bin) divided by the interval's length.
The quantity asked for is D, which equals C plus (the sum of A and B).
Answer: 80.9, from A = 26.1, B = 26.6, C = 28.2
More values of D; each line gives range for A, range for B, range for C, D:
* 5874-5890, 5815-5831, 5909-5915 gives 75.6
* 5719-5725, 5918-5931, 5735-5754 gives 76.5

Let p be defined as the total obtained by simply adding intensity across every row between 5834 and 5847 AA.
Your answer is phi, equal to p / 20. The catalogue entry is 6.6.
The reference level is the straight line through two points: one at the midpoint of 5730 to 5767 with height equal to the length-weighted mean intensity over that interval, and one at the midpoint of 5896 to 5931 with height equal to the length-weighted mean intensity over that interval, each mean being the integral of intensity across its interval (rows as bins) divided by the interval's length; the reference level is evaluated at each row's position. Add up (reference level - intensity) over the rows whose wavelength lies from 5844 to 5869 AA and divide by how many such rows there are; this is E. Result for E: 0.5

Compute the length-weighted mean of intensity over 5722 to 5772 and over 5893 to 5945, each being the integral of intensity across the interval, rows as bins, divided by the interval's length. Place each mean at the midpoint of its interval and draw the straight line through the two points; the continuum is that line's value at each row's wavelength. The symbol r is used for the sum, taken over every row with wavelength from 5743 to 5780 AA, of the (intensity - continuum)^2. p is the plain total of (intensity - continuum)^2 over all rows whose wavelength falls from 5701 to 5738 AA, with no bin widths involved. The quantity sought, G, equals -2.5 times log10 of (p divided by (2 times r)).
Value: -1.0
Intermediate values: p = 49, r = 10.0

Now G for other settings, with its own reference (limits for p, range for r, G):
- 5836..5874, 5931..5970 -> 0.0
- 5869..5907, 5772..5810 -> -1.6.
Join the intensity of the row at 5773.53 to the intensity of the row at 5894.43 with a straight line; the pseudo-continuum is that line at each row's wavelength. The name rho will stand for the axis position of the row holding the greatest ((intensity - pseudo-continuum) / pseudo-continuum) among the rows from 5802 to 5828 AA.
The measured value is 5821.59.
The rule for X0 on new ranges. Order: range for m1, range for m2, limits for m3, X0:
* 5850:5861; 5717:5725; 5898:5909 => 0.192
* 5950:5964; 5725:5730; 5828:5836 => 0.193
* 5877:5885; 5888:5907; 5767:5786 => 0.168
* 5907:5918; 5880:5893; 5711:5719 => 0.198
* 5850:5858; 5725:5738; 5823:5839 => 0.191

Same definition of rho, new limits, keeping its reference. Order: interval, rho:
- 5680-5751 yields 5747.01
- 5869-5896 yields 5875.46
